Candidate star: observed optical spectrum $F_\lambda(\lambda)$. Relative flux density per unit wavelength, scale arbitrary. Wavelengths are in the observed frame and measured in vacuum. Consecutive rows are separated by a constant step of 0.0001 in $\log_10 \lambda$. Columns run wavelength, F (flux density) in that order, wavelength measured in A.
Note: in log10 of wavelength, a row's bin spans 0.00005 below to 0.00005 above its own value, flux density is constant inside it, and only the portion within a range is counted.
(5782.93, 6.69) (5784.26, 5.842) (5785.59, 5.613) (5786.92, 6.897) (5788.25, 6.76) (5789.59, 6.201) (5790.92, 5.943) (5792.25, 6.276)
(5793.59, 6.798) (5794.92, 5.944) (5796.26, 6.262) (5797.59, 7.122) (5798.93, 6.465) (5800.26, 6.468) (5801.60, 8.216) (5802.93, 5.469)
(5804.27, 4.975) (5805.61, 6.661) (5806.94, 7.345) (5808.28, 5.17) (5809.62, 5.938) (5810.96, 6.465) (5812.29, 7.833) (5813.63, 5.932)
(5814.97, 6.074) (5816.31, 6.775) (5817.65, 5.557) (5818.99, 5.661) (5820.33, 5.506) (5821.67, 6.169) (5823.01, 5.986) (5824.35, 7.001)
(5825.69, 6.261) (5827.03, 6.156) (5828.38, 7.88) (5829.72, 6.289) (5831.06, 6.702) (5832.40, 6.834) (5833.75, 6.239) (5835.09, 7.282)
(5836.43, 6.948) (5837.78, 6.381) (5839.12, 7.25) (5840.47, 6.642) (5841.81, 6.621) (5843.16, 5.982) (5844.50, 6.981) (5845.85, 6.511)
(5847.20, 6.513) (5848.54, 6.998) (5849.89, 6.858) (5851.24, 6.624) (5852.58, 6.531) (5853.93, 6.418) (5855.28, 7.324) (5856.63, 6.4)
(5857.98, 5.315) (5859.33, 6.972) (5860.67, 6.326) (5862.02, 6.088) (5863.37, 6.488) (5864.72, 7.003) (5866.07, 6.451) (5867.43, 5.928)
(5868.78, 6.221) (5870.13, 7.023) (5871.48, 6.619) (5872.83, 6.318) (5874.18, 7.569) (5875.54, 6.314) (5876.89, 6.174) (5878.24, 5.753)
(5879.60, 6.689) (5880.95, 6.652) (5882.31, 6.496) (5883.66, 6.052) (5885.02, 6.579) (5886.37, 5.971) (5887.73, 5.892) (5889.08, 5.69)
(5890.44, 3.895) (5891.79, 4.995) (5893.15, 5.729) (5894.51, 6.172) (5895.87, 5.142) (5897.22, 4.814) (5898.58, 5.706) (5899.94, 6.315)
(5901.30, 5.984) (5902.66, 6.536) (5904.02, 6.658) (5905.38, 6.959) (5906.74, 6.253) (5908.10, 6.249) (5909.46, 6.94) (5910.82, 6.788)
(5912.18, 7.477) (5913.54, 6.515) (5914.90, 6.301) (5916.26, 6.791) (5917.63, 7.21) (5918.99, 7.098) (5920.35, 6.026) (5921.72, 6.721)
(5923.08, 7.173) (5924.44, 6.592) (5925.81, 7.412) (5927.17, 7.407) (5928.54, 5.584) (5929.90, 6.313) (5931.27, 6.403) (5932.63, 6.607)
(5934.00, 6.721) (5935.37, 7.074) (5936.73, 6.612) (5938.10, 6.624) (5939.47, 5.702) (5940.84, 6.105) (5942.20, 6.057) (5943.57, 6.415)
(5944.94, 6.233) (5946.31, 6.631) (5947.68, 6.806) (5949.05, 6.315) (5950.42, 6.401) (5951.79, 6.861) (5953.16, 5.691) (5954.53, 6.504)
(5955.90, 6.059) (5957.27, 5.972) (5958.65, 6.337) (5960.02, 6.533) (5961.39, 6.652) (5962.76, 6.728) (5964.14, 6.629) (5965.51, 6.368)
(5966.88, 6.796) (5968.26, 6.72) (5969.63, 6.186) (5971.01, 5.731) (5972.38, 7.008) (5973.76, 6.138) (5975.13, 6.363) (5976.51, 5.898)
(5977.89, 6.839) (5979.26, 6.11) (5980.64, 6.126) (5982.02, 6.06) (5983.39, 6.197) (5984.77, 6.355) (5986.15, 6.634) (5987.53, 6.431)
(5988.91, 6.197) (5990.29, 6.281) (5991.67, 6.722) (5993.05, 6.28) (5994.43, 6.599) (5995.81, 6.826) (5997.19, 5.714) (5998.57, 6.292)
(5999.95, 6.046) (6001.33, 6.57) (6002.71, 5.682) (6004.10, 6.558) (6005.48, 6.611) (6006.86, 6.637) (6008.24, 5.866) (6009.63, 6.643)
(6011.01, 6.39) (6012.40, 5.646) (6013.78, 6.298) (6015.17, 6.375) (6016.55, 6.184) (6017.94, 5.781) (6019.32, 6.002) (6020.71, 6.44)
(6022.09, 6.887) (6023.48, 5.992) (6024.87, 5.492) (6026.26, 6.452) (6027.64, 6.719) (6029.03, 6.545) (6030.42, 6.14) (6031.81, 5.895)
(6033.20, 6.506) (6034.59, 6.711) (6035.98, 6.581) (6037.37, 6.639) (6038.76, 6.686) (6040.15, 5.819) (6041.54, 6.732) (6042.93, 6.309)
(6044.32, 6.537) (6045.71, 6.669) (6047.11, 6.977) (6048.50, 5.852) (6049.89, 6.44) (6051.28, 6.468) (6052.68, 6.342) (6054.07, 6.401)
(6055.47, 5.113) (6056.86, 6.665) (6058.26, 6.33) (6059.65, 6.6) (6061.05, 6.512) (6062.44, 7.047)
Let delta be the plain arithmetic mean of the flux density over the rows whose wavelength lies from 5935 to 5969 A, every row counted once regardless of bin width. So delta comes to 6.43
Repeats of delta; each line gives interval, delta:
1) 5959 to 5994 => 6.40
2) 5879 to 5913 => 6.11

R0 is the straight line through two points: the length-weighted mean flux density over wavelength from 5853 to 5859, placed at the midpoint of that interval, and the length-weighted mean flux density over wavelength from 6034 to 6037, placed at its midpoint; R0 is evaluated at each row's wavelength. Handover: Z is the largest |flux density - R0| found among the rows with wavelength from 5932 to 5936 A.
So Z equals 0.6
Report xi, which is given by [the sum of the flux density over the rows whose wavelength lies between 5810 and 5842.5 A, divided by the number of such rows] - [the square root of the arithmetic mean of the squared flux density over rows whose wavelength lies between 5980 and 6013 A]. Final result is 0.20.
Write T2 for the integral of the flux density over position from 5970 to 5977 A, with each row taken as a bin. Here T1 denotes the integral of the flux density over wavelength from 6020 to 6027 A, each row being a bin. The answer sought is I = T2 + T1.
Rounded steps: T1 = 43.8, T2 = 43.6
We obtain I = 87.4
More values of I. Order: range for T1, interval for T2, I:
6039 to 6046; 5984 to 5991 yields 89.6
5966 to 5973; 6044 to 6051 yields 90.8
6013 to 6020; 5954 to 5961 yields 86.9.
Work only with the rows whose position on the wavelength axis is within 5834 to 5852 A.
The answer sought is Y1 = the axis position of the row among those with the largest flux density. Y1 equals 5835.09 A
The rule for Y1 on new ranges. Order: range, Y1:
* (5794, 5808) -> 5801.60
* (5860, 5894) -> 5874.18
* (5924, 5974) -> 5925.81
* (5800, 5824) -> 5801.60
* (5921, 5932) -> 5925.81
